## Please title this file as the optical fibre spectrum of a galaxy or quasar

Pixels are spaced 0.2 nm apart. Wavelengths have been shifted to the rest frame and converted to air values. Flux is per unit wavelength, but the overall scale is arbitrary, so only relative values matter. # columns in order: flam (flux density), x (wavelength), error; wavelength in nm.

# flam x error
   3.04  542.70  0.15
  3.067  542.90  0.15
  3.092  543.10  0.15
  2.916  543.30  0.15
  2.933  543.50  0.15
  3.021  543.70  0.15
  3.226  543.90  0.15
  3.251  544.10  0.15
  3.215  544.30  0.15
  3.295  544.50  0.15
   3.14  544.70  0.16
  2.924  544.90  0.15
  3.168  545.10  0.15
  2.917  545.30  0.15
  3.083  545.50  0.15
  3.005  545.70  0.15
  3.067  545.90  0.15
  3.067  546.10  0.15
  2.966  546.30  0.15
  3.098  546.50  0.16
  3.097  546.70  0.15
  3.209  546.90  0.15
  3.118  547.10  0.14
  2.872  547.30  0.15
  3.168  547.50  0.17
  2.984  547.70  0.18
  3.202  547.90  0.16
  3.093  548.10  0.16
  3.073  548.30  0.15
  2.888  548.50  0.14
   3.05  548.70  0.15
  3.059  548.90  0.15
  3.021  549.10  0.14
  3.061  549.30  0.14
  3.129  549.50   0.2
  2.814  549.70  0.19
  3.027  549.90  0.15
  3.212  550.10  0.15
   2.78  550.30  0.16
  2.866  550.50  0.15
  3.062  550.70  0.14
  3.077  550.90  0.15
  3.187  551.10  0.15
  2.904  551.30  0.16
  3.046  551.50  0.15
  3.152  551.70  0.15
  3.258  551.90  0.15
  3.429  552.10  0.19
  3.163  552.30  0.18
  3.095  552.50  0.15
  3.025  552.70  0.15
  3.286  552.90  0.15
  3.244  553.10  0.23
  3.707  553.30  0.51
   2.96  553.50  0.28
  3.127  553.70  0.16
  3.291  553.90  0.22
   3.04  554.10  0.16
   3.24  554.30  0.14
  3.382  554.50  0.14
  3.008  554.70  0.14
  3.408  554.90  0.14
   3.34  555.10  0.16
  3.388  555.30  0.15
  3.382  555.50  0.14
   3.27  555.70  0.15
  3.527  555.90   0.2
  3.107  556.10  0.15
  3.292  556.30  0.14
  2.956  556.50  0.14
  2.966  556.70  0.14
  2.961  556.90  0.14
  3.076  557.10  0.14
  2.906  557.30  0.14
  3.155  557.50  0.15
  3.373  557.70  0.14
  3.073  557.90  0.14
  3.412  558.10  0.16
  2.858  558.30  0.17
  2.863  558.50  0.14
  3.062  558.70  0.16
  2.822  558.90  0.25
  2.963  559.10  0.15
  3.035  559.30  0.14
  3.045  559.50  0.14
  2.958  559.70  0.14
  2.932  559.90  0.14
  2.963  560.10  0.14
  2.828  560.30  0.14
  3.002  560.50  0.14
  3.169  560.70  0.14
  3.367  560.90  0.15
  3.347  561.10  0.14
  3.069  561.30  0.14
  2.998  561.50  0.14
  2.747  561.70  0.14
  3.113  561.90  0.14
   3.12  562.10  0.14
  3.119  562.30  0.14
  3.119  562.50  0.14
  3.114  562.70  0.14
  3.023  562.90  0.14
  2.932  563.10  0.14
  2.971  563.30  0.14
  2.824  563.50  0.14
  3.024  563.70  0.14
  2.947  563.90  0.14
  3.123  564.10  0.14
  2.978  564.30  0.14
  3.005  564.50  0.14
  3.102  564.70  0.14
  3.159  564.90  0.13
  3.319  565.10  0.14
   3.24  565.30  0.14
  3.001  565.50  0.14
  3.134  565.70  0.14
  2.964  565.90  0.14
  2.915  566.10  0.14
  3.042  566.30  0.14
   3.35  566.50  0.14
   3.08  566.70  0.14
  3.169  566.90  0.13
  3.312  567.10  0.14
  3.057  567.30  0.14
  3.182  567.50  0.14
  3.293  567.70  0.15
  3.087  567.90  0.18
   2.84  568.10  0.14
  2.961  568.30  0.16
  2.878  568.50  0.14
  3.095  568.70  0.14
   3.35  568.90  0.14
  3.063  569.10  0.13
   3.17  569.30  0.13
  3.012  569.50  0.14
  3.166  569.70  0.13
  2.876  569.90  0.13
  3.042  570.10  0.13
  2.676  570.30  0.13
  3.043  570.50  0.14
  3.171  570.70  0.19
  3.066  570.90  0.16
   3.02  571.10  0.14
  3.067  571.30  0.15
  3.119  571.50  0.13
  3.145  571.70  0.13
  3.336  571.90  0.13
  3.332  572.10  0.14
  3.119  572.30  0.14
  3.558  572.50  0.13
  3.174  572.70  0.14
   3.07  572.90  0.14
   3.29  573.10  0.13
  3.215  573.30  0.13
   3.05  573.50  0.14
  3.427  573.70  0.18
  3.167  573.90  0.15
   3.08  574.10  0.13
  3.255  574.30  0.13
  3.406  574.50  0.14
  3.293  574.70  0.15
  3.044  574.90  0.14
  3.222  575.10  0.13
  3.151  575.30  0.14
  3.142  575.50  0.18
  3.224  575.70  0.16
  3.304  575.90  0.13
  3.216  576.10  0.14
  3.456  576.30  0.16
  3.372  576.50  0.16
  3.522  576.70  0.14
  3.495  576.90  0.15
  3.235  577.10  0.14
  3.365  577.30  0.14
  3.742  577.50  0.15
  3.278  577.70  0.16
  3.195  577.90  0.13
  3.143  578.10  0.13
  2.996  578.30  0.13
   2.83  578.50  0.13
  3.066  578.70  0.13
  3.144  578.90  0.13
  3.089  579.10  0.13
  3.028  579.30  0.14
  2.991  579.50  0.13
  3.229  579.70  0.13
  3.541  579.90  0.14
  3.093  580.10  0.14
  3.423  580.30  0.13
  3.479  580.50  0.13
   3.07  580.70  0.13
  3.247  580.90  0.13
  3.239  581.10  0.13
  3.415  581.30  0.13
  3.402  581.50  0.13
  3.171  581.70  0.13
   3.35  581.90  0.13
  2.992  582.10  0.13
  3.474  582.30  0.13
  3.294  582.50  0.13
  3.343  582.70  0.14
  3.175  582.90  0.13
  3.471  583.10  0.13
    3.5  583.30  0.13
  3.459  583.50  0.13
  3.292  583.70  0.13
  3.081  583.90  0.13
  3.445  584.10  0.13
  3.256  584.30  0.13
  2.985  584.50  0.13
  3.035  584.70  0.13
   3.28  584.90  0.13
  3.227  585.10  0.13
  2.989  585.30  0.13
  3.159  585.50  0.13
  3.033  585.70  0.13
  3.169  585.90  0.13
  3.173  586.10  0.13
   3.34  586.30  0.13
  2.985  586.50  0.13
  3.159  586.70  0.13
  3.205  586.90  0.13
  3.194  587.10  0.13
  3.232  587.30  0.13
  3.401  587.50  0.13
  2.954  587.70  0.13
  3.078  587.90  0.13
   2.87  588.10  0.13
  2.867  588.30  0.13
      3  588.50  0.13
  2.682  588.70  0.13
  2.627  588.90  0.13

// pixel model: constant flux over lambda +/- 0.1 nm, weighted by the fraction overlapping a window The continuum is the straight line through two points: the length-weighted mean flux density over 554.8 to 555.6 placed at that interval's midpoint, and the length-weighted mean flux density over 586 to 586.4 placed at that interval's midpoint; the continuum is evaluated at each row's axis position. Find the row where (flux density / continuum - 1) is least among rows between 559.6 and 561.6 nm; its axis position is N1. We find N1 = 560.30 nm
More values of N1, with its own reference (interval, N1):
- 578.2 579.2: 578.50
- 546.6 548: 547.30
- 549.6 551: 550.30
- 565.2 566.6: 566.10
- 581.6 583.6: 582.10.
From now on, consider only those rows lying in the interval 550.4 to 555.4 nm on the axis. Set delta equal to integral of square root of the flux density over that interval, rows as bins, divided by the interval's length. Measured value 1.78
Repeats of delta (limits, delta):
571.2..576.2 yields 1.79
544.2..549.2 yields 1.75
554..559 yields 1.78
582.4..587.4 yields 1.79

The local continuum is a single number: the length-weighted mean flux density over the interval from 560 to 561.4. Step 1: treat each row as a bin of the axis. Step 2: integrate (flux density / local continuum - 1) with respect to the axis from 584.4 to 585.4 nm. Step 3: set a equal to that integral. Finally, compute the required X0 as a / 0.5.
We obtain 0.00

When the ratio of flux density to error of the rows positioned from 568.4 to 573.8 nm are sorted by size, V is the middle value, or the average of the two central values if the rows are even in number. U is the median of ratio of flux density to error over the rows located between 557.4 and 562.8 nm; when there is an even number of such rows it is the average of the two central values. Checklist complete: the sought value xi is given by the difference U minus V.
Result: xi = -1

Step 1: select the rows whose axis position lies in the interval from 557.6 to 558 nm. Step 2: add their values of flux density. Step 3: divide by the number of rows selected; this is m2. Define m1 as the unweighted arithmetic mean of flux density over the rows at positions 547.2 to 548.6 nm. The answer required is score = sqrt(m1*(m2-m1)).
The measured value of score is 0.75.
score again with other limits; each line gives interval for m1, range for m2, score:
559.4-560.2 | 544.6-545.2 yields 0.55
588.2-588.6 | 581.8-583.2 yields 1.04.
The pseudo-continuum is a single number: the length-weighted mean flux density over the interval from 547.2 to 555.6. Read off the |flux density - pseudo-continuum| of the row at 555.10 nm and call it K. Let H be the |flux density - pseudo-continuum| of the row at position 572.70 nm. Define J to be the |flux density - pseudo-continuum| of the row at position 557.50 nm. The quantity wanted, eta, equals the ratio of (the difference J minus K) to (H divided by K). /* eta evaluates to -0.90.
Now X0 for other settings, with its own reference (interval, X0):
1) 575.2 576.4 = 0.11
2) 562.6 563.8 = -0.10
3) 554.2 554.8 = 0.04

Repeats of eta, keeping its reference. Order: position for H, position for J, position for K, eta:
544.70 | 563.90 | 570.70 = 0.64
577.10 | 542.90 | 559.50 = -0.02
